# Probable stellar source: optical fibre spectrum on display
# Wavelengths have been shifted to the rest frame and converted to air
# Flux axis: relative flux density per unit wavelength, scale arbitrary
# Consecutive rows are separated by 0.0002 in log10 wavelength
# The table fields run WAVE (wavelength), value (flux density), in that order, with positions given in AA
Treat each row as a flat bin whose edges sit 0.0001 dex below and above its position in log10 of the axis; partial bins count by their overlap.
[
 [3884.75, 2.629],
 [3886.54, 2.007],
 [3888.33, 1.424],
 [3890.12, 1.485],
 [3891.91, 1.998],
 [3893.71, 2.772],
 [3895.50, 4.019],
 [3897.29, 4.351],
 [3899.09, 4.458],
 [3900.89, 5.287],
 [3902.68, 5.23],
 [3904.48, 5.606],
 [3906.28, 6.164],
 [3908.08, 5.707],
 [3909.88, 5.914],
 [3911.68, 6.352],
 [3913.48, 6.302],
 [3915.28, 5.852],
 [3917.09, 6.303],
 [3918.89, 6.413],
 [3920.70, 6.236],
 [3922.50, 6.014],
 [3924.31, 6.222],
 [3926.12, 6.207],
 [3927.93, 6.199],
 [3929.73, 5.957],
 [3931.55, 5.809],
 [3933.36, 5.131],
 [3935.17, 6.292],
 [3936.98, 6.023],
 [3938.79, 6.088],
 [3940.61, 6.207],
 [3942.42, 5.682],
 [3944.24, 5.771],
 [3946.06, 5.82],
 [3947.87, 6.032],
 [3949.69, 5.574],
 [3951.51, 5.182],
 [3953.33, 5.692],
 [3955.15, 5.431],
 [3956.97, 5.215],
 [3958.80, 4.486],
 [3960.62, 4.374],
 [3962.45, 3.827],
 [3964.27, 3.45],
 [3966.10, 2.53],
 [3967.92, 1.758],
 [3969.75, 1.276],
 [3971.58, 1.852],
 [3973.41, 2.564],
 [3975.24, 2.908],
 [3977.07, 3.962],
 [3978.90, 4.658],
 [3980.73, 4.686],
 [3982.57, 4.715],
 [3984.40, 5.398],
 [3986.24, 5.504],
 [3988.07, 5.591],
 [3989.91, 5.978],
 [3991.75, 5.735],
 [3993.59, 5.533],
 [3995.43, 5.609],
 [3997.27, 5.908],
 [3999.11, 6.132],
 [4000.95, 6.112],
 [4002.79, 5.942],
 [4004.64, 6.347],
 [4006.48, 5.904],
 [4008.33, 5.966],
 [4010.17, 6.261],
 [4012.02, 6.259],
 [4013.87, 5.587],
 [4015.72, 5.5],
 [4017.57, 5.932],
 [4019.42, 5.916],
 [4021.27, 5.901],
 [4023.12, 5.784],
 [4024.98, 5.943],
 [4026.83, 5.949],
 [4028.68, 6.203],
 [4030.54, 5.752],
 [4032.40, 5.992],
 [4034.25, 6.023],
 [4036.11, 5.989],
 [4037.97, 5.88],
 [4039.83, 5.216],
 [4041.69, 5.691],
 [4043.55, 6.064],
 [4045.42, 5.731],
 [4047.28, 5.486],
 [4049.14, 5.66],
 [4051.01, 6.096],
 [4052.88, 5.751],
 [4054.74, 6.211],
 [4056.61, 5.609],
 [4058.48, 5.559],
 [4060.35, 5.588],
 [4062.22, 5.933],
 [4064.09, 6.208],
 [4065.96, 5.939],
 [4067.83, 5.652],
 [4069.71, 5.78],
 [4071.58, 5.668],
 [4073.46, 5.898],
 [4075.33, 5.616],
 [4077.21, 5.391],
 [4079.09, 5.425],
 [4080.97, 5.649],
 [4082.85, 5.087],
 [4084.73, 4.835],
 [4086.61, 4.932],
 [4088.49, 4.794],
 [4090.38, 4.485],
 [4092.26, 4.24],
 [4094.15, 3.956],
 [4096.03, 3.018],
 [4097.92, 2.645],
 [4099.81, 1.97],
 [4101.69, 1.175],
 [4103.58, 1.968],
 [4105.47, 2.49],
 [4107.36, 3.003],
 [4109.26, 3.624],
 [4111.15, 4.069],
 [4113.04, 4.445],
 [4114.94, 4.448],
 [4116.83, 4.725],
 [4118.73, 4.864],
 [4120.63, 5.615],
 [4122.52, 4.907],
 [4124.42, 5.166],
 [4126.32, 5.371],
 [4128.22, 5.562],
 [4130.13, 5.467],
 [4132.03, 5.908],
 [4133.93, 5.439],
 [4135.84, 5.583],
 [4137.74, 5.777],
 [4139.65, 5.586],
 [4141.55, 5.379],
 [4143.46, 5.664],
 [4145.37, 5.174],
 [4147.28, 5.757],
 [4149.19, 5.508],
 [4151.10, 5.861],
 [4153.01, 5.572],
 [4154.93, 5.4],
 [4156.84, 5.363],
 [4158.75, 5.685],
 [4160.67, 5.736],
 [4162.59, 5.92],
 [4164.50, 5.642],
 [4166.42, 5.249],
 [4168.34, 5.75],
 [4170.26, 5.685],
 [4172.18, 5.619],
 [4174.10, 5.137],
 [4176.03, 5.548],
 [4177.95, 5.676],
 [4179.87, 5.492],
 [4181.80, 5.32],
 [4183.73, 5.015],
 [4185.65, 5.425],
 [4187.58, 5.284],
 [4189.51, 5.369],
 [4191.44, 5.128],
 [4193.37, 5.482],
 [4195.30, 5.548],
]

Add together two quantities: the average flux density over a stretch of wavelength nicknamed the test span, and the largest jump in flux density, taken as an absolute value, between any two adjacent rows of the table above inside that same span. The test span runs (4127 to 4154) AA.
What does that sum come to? 6.2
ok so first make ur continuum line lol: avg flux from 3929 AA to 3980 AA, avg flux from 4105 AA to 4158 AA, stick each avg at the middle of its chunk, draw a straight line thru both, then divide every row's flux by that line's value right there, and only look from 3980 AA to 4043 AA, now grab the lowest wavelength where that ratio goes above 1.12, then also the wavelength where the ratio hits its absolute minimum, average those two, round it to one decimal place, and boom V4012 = 3982.6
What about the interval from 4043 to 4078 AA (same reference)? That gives 4060.4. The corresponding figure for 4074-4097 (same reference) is 4085.7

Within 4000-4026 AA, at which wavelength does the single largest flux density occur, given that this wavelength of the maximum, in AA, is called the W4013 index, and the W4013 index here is 4004.64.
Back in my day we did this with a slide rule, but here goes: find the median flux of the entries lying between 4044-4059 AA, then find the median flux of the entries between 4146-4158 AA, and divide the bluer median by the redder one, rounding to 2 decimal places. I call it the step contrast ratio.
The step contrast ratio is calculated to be 1.03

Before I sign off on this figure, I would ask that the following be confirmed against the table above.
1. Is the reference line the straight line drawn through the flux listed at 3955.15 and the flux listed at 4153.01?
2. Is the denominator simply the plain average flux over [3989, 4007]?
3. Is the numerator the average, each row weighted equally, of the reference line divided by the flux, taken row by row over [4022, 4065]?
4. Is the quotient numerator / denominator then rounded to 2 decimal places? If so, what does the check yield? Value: 0.16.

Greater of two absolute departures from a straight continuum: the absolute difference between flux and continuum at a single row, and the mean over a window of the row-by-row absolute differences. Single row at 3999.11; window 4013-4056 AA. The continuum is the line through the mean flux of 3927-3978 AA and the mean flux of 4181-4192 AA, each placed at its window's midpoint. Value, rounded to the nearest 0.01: 1.34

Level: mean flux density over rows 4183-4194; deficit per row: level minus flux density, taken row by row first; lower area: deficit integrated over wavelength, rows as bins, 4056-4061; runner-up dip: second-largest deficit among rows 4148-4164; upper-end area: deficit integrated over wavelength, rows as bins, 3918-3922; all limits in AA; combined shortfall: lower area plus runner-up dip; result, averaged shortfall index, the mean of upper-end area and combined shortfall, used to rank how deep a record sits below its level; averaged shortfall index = -3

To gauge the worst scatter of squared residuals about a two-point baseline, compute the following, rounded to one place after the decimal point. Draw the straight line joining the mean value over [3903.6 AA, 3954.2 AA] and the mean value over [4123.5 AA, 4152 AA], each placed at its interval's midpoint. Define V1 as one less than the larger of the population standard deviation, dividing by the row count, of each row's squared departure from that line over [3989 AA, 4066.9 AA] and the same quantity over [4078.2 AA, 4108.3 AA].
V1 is 4.9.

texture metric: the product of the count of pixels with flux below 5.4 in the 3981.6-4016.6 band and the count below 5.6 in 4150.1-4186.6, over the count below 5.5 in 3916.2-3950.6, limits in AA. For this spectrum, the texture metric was 20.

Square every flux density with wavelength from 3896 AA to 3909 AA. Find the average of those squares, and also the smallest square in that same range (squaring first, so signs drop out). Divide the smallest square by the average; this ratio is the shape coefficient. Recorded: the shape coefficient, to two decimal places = 0.68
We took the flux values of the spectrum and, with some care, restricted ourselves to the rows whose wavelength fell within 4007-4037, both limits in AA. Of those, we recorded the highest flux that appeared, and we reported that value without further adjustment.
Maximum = 6.261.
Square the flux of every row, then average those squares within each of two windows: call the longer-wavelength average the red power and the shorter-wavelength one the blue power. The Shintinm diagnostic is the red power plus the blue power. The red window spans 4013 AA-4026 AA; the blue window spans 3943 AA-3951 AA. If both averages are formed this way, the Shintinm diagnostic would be 67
